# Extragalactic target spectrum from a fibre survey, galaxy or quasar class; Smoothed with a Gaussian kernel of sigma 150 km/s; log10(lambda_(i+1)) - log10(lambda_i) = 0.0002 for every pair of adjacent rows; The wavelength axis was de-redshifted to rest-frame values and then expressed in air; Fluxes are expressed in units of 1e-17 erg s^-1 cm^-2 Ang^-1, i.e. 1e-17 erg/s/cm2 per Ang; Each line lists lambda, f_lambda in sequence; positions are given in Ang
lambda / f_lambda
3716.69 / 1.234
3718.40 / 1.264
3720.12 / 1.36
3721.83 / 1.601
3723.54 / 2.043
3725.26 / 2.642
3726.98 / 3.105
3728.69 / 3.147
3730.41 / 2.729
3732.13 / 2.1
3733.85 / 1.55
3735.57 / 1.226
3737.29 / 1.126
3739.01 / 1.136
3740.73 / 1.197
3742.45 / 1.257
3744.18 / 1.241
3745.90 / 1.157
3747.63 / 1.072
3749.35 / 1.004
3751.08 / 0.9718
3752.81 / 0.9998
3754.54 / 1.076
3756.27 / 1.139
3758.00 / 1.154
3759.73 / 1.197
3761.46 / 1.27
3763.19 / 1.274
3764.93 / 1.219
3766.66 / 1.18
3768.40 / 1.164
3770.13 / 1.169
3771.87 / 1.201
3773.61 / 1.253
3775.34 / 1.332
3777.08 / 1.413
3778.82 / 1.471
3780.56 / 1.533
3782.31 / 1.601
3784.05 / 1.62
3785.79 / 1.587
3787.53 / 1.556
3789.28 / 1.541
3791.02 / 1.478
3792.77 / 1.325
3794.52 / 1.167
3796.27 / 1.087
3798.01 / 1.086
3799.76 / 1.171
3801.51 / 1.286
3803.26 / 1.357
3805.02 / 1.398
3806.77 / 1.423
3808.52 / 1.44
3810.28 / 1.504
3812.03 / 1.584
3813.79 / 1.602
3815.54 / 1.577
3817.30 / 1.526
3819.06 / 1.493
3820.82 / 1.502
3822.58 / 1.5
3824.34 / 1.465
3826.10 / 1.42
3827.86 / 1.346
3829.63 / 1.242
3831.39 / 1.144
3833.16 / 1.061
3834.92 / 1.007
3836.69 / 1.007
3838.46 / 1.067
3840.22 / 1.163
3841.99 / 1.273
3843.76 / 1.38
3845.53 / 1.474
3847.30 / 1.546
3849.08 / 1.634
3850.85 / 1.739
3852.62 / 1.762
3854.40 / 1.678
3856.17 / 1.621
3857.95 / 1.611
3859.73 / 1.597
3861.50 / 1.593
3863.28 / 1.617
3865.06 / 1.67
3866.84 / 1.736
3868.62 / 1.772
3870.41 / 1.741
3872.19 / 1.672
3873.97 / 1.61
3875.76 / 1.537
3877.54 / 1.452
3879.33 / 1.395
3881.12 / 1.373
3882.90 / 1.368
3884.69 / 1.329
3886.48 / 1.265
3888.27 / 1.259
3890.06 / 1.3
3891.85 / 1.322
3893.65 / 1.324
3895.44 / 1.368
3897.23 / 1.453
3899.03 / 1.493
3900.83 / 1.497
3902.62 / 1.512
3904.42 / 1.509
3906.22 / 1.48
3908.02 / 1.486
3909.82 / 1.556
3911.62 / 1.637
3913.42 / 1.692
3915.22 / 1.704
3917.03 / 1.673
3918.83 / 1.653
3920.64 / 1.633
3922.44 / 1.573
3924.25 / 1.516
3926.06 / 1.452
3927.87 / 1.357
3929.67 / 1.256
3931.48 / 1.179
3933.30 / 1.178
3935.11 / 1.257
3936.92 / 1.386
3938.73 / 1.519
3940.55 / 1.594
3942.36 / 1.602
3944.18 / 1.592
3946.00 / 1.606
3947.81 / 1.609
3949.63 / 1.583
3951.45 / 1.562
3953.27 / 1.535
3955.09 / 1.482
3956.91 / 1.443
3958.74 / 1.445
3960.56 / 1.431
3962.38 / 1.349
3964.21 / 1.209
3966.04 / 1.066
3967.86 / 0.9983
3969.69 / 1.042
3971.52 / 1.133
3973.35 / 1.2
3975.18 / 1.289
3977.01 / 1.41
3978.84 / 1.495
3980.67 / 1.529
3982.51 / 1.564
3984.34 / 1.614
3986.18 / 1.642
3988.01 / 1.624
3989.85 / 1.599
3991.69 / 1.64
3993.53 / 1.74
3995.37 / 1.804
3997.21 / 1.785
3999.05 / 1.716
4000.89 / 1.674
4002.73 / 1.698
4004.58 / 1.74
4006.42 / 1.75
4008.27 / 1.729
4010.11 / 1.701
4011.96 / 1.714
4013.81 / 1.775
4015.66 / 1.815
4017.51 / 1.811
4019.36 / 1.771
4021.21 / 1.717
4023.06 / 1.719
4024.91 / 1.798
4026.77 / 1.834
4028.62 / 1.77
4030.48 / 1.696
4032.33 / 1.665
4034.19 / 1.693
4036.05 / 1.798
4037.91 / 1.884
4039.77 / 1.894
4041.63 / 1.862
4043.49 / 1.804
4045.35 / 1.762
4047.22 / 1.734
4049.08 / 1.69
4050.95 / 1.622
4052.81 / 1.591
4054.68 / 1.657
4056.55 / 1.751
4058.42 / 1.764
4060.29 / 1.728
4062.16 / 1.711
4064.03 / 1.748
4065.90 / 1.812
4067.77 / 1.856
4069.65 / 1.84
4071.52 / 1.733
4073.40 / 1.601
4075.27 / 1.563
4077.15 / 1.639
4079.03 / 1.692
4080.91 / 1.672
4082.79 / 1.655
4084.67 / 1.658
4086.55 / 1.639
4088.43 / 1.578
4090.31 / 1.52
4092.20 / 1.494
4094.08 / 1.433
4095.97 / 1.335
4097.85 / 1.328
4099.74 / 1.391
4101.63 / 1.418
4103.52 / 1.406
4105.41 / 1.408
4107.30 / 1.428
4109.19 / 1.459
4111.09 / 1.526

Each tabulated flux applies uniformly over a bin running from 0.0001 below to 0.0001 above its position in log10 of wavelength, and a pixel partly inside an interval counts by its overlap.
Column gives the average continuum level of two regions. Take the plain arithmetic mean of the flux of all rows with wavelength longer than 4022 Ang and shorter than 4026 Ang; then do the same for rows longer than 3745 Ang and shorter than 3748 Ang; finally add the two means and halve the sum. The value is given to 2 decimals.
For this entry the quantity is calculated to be 1.44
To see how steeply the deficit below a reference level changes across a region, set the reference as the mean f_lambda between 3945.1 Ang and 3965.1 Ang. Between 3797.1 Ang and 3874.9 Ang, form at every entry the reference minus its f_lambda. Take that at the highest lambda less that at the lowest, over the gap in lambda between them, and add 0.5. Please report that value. 0.493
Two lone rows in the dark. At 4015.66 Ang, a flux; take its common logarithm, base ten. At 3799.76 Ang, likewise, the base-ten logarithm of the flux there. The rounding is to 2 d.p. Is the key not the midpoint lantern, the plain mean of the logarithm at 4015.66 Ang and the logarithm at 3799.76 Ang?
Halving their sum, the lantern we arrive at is 0.16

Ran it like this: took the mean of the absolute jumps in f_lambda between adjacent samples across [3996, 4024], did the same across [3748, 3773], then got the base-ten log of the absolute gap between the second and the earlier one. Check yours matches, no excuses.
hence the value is -2.3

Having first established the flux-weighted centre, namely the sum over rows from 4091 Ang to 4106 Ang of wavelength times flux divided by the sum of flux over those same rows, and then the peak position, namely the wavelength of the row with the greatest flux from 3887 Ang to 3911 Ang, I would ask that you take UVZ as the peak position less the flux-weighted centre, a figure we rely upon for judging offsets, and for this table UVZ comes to -188.9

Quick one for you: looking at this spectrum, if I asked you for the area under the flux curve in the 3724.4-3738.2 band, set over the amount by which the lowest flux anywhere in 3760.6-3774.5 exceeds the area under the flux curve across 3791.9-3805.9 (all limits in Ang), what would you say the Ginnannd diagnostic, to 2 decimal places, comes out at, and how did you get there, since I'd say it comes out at -1.88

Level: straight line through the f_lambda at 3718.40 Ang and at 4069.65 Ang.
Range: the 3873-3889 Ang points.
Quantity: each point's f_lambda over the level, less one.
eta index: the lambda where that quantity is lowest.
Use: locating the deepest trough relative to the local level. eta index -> 3888.27 Ang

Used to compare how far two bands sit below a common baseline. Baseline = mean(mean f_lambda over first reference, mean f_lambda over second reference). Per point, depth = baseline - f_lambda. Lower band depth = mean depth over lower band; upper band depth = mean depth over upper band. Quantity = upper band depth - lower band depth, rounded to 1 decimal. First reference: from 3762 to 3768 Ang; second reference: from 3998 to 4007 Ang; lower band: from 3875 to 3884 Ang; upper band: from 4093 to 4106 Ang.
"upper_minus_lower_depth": 0.0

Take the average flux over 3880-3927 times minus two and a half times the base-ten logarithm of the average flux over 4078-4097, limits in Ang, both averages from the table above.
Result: -0.7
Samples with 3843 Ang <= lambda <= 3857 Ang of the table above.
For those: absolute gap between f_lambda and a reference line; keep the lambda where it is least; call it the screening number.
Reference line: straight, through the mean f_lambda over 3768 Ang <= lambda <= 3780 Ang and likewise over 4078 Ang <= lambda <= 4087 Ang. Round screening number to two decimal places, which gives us 3843.76 Ang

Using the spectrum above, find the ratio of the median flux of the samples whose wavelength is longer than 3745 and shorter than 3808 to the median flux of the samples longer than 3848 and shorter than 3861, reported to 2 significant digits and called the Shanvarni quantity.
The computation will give 0.76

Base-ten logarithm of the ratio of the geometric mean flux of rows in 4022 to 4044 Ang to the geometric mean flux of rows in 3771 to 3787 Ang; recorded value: 0.09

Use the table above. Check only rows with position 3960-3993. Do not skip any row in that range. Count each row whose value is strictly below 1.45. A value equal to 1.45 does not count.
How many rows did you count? 10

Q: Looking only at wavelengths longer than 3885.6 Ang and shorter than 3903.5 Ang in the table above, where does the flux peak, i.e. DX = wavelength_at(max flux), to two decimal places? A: 3902.62 Ang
